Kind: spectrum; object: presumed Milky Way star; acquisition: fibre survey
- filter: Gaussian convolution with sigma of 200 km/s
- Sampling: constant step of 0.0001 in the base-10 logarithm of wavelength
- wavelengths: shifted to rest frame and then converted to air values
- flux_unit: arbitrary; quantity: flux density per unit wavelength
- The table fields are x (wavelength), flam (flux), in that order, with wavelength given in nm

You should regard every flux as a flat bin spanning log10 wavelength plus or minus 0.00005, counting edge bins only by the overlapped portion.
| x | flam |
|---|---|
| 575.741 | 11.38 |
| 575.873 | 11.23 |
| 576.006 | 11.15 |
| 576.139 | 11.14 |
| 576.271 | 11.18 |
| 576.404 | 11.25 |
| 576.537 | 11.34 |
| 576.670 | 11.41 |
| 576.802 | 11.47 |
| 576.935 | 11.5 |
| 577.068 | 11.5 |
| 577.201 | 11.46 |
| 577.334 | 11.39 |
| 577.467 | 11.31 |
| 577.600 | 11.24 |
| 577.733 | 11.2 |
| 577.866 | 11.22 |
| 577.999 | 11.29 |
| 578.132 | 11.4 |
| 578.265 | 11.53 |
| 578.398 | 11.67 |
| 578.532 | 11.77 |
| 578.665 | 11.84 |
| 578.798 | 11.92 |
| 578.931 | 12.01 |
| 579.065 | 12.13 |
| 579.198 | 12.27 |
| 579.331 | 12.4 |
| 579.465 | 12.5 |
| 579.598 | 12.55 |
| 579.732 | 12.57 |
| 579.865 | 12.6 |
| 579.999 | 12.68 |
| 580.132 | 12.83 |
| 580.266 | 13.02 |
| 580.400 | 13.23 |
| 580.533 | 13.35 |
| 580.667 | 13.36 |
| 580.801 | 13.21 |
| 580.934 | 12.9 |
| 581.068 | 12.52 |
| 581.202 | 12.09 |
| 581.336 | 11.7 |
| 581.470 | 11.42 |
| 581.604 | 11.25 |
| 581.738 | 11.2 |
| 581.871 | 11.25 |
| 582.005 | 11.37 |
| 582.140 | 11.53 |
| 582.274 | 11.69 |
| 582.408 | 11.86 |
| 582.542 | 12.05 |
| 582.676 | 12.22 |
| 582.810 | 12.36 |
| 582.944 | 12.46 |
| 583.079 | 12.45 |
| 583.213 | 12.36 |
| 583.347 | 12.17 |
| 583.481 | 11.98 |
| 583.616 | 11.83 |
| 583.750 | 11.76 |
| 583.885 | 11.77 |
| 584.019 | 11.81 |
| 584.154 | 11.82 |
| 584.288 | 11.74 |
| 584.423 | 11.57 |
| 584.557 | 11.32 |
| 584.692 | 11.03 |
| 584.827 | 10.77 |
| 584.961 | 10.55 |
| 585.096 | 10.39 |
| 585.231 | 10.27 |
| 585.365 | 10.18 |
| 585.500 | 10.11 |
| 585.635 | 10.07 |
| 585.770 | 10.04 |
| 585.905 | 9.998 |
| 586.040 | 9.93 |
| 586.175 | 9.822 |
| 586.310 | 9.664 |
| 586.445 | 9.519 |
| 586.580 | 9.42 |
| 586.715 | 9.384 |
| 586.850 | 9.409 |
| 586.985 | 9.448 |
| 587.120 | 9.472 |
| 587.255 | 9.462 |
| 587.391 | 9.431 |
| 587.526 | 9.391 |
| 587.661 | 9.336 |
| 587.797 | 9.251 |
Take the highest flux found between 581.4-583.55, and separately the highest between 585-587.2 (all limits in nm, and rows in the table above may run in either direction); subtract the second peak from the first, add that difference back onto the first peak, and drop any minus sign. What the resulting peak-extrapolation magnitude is 14.5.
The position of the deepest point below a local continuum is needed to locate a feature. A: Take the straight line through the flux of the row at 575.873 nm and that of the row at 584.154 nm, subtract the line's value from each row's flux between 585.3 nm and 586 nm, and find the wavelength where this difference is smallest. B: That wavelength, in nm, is 585.905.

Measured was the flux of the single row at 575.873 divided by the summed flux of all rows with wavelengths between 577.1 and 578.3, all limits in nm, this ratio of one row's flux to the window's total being 0.110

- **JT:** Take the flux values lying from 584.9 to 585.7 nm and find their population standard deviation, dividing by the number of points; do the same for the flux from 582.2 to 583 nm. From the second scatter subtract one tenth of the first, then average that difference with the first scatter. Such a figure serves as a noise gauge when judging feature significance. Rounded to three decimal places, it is 0.210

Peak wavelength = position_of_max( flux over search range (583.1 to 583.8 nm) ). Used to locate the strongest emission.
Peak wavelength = 583.213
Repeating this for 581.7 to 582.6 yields 582.542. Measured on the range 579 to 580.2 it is 580.132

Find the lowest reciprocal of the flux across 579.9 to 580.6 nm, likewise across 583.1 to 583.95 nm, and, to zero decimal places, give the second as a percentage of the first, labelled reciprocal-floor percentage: 108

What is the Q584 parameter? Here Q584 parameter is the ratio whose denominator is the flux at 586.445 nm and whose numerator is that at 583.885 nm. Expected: 1.2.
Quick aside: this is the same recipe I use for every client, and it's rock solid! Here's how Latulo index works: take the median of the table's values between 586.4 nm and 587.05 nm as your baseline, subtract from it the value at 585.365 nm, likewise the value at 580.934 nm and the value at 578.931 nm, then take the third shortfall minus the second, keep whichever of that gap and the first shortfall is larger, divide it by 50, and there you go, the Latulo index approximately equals 0.0178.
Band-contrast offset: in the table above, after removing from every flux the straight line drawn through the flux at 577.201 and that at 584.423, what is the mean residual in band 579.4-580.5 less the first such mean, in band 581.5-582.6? 1.3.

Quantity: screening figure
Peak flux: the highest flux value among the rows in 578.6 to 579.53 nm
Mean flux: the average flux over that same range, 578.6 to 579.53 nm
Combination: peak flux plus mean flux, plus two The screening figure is 26.7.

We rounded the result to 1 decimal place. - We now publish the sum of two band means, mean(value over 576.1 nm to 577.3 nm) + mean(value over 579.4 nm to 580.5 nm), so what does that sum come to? 24.1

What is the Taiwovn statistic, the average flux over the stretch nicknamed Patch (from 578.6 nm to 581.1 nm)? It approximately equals 12.6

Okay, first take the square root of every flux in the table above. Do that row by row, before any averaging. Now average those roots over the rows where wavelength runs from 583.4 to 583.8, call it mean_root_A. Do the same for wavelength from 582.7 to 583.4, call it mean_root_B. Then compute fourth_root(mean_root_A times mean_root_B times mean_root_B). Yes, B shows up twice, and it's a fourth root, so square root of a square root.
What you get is 2.55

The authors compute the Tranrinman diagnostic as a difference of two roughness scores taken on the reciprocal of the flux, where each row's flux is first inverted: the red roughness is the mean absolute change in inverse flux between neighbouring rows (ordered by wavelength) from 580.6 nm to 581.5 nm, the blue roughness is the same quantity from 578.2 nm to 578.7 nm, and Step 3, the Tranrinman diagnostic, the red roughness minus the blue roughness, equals 0.0014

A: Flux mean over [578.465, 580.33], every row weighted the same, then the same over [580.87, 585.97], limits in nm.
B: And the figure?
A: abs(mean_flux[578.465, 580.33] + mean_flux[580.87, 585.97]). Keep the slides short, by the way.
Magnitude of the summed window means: 23.8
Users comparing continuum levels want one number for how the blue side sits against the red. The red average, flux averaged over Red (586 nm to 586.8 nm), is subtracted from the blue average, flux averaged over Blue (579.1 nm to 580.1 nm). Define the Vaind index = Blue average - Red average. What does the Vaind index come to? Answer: 2.9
